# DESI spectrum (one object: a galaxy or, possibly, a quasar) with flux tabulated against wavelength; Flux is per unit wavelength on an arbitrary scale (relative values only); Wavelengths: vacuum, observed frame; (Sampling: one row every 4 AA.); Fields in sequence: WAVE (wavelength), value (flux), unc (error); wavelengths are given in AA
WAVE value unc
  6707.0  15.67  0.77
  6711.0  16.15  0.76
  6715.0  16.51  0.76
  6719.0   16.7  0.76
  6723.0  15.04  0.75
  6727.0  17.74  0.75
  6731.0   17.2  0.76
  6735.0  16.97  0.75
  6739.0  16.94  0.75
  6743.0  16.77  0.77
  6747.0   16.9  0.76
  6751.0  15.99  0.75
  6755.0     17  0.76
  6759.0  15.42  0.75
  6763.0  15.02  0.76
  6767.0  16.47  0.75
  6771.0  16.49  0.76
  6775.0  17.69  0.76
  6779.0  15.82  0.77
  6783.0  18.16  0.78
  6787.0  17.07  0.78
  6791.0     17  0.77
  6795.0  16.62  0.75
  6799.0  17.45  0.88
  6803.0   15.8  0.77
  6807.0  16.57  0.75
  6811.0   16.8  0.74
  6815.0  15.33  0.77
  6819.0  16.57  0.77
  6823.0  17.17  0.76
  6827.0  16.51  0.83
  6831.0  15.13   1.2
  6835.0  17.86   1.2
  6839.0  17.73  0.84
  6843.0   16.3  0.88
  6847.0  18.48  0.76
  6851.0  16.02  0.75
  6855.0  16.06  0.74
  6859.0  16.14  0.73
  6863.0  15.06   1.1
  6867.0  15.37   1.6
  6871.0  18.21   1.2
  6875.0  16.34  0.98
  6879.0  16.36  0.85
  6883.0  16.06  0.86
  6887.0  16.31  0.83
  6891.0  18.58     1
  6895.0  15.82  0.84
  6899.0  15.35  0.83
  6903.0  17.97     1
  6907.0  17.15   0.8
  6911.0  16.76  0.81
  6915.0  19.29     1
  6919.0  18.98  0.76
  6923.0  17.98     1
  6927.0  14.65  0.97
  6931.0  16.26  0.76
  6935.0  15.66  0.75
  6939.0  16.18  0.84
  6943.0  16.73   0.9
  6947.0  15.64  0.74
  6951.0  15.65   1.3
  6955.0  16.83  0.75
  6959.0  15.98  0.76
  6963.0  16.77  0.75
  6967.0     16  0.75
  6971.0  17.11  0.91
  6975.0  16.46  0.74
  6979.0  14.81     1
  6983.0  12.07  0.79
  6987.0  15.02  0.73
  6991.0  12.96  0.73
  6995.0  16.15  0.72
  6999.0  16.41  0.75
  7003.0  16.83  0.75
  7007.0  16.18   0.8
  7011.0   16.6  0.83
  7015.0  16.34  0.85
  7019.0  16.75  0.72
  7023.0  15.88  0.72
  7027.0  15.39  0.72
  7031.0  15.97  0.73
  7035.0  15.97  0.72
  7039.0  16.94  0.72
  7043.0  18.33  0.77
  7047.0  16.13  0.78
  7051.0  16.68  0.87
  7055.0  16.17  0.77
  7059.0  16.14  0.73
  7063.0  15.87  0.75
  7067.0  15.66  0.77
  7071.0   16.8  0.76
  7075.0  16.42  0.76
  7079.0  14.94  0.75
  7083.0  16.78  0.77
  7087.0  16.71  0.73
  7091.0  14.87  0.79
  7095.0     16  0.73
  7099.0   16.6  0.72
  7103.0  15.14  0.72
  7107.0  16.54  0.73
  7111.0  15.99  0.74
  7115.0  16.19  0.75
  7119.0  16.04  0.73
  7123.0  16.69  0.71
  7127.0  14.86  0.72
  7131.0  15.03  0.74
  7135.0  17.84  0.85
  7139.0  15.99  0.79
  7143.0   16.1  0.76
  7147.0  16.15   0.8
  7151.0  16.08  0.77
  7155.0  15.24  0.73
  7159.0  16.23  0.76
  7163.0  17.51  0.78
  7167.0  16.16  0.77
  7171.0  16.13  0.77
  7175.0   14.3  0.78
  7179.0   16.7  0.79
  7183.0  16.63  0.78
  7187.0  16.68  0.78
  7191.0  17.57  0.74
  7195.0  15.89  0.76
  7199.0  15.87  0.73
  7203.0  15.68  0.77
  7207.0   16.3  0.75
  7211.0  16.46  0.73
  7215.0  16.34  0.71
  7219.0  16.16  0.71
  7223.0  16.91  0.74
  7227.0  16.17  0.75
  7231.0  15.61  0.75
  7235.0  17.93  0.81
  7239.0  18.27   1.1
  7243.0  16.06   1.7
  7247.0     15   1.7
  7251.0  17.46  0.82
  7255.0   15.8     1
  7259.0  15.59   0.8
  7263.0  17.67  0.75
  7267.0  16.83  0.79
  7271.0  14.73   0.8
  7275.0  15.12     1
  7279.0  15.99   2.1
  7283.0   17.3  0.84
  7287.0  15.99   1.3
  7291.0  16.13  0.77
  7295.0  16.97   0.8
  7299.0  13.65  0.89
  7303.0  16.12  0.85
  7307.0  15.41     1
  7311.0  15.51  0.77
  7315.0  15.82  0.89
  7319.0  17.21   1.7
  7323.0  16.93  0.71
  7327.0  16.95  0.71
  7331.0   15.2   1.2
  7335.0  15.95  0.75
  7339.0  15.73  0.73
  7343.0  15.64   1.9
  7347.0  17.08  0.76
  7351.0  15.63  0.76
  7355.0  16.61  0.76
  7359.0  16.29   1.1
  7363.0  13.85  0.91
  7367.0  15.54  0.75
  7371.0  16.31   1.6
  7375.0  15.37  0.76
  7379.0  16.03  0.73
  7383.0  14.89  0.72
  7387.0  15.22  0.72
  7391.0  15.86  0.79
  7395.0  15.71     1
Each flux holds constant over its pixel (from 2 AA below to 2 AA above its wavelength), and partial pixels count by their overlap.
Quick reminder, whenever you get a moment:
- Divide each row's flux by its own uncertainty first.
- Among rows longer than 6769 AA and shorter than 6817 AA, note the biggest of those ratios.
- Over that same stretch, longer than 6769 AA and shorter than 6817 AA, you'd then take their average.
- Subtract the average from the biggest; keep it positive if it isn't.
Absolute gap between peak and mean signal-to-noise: 1.6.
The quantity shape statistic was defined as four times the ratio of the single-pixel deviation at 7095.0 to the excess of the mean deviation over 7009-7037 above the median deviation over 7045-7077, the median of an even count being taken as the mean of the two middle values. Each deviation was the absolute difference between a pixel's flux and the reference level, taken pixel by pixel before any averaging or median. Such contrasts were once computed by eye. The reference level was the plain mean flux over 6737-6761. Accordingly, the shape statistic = 16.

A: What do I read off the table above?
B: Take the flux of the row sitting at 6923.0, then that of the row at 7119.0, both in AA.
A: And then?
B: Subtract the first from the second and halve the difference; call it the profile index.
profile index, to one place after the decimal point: -1.0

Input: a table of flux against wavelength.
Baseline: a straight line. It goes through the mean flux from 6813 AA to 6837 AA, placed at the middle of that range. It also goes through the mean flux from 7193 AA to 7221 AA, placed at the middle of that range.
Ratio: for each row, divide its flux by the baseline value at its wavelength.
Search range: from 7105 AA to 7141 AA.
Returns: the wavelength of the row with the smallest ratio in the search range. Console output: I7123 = 7127.0 AA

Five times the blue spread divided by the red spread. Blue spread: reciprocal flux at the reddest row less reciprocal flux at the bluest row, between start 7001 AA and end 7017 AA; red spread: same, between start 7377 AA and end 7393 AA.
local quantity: 13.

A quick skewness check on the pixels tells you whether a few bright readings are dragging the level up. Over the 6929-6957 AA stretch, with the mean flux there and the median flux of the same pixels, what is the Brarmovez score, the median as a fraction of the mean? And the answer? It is 1.00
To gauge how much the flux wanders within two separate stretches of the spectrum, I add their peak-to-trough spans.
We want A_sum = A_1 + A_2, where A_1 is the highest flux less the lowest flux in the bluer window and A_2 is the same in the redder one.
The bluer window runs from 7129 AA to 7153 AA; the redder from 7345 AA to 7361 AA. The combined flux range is 4.3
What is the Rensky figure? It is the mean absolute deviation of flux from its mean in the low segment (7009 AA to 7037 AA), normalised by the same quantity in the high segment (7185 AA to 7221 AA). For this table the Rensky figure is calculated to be 1.0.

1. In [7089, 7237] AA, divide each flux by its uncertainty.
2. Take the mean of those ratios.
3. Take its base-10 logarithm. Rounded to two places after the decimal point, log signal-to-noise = 1.33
